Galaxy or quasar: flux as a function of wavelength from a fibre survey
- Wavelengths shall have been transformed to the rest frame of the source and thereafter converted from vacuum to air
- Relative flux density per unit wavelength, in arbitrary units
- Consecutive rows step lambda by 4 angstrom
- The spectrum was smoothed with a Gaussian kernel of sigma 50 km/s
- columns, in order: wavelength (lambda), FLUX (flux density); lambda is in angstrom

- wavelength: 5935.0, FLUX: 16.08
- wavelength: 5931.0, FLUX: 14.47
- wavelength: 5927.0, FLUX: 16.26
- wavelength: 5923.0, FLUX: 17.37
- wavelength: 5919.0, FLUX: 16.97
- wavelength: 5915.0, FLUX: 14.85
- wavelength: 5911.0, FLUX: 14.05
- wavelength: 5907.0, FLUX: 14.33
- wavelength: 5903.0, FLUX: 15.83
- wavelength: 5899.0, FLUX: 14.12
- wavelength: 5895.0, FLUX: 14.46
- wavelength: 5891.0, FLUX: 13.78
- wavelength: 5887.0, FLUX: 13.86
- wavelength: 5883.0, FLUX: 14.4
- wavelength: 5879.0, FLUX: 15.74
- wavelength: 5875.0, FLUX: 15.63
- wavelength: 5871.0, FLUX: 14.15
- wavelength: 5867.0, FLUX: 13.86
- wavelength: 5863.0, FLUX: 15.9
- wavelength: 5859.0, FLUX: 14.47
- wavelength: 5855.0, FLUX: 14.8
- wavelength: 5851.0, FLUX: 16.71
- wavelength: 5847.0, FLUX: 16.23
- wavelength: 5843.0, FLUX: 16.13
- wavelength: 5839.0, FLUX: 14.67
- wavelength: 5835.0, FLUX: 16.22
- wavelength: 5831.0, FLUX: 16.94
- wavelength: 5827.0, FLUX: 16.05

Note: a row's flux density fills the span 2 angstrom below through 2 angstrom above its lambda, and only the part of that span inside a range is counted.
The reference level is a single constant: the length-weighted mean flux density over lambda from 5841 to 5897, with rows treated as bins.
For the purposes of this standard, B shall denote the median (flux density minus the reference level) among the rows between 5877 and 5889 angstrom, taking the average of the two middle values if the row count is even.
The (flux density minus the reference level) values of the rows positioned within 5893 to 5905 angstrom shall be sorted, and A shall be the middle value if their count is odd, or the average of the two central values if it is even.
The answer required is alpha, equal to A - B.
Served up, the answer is 0.1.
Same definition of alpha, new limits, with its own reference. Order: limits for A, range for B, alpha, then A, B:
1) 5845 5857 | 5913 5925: -0.7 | 1.2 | 2.0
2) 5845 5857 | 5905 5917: 1.9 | 1.2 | -0.7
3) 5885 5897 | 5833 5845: -2.3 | -1.1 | 1.1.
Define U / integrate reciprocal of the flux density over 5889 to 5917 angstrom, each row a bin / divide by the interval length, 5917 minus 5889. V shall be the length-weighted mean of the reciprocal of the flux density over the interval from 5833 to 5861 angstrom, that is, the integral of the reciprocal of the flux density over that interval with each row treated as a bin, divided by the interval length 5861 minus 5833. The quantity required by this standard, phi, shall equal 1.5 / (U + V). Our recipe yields 11.2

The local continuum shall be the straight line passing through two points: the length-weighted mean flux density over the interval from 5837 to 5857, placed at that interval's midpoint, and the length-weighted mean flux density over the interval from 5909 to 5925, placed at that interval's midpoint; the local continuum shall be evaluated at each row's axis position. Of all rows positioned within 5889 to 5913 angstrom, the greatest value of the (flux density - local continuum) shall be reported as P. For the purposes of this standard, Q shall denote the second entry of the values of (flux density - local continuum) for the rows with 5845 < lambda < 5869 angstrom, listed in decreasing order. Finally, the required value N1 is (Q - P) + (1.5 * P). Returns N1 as 0.5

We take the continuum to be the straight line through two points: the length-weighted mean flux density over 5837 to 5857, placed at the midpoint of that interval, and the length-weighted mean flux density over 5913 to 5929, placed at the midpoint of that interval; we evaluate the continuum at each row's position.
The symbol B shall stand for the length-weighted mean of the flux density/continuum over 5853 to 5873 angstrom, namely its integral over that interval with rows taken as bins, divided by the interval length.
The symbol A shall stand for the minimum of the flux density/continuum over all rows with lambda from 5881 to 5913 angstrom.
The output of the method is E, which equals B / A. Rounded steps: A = 0.856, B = 0.92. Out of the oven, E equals 1.08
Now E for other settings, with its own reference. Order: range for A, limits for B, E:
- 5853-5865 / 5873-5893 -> 1.00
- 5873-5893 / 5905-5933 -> 1.11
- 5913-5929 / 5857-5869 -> 1.02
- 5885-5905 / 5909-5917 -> 1.04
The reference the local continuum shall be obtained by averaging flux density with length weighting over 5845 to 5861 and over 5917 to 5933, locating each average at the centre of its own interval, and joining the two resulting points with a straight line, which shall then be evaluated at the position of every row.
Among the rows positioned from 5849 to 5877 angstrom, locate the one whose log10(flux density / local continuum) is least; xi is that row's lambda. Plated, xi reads 5867.0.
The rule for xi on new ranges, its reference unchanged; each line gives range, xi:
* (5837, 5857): 5855.0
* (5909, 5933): 5911.0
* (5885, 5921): 5891.0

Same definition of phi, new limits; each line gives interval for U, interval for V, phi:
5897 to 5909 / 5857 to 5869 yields 11.0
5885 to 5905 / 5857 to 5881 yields 11.0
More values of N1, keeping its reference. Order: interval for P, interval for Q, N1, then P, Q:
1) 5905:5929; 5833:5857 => 1.3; 1.6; 0.5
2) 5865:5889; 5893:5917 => -1.0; 0.0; -1.0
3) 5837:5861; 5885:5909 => -0.8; 1.0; -1.3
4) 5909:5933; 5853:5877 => 0.7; 1.6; -0.1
